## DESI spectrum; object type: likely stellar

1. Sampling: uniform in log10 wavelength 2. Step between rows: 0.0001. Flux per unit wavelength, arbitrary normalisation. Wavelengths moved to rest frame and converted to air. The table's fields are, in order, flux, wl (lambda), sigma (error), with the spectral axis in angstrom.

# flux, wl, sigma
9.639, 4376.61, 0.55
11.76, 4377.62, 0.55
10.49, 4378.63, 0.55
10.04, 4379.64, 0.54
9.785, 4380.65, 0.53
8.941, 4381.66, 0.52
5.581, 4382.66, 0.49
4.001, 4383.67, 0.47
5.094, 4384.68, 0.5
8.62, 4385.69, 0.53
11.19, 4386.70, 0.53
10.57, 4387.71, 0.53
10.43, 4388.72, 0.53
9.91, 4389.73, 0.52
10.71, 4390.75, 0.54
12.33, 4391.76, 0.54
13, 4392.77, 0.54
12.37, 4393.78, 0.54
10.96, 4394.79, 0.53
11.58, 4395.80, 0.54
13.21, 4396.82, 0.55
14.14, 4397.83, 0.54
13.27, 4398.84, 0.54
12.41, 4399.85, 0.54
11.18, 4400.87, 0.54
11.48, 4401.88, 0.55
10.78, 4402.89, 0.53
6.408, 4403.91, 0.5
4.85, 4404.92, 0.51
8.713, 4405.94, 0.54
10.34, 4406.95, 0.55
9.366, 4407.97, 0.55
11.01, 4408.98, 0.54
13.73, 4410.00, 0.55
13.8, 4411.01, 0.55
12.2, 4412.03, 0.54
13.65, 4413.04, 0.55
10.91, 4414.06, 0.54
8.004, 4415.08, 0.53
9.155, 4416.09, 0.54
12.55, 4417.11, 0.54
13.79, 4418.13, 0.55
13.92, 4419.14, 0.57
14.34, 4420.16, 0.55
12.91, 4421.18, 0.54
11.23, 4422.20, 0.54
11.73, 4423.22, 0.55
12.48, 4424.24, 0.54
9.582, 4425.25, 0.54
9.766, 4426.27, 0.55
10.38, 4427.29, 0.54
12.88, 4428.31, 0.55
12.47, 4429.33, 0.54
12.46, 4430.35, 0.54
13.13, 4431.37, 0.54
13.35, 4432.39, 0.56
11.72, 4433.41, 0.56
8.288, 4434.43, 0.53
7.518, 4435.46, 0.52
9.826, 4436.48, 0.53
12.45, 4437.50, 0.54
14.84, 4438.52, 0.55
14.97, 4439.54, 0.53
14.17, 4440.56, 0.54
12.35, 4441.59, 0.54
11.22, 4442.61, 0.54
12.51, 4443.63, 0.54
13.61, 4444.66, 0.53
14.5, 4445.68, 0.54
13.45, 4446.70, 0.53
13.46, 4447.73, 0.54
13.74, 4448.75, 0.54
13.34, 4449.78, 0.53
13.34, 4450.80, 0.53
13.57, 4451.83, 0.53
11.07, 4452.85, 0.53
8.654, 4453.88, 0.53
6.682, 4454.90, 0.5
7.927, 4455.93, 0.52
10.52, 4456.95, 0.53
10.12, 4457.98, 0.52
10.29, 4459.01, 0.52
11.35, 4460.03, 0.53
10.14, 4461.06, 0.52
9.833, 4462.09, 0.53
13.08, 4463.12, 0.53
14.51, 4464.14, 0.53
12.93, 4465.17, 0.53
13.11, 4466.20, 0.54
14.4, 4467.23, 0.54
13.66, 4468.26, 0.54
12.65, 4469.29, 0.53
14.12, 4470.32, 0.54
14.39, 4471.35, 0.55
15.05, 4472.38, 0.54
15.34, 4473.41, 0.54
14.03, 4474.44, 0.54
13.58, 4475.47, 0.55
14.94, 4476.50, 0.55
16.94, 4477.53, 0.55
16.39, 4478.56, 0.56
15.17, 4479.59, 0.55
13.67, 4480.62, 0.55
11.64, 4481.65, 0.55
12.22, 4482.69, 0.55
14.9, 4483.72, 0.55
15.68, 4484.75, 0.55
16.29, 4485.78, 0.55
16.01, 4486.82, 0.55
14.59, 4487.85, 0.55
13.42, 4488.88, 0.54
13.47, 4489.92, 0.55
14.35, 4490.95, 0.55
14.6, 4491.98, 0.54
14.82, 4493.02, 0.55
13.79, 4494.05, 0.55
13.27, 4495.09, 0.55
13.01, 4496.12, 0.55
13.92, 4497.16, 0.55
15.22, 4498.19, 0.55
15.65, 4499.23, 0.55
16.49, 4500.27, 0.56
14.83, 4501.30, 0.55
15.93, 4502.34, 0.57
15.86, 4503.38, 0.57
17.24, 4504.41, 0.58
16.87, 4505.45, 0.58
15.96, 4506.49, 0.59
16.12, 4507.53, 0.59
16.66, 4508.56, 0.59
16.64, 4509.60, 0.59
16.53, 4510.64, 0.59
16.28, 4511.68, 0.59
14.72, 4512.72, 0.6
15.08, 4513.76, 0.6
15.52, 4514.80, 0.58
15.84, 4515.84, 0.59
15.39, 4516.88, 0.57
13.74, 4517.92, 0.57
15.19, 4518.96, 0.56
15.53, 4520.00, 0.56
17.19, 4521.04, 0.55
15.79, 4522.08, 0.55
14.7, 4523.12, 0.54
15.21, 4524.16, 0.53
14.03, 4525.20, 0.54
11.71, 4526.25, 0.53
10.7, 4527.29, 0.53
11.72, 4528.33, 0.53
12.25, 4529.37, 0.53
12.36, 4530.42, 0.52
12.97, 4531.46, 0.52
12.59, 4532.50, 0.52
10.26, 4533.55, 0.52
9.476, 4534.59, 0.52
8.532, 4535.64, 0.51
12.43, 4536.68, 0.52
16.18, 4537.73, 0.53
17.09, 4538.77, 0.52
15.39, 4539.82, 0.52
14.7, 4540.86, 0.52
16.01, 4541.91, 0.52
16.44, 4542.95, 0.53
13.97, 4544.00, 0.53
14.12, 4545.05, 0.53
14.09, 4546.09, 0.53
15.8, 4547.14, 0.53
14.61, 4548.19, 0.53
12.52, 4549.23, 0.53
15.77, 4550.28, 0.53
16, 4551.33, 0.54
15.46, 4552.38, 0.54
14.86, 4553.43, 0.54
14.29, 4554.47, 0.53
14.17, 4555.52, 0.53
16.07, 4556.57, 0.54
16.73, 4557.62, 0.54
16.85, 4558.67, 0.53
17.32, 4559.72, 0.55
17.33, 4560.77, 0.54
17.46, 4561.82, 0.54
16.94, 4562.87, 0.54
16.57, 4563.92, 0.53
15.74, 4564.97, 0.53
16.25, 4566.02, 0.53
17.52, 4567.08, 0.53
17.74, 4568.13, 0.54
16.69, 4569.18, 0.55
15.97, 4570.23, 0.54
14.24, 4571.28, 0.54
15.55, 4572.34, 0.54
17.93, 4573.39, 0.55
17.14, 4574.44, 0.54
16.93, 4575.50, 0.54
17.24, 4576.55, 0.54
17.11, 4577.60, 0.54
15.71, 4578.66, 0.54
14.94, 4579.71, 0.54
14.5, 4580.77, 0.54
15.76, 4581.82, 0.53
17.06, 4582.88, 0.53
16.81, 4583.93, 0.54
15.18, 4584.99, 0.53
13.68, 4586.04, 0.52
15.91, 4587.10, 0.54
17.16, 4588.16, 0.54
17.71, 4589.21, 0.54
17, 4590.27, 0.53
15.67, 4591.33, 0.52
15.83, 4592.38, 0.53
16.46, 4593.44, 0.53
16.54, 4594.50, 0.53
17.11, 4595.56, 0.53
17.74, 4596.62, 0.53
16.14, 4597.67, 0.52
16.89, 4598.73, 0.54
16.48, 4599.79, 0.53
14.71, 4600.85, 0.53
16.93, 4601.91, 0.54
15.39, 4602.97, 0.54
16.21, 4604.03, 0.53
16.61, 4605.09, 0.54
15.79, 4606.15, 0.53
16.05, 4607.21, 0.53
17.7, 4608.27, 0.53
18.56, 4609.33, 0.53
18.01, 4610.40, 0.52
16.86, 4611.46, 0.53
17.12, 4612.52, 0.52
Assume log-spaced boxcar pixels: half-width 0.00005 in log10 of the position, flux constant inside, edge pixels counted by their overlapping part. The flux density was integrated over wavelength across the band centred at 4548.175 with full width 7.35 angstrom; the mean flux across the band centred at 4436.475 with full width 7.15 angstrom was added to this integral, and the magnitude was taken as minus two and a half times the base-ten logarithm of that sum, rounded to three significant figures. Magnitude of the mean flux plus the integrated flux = -5.19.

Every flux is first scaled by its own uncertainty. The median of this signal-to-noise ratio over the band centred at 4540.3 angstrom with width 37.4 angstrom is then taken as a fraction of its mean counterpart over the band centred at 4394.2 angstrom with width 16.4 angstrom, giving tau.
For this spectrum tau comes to 1.24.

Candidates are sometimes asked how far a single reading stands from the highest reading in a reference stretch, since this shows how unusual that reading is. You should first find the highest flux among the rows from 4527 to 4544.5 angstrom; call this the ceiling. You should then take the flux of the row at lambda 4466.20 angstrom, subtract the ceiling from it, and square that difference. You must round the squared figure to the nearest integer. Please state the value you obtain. 16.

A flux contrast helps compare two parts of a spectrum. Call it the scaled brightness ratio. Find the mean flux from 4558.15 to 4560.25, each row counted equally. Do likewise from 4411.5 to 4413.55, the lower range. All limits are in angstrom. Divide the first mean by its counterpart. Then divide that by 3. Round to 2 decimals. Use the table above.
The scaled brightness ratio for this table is 0.44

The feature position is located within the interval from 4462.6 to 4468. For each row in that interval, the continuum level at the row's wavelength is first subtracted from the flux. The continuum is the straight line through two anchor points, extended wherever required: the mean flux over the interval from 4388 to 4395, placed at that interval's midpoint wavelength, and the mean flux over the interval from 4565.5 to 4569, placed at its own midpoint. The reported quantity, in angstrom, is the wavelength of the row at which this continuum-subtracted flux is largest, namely 4464.14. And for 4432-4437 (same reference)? 4432.39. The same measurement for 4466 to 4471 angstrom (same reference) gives 4467.23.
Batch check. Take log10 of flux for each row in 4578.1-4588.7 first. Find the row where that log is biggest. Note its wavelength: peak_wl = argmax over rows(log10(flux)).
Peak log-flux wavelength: 4588.16 angstrom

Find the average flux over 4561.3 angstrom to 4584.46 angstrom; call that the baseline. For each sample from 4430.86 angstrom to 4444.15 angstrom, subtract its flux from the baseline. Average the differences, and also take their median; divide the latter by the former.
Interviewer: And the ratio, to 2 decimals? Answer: 0.90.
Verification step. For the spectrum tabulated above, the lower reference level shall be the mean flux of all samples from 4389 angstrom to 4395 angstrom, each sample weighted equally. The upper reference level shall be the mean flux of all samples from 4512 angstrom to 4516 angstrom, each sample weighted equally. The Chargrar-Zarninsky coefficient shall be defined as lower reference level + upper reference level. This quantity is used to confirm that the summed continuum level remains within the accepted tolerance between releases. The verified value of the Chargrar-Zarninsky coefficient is 26.8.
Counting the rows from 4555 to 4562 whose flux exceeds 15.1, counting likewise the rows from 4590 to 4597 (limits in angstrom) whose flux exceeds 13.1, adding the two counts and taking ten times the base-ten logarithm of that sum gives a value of 11.1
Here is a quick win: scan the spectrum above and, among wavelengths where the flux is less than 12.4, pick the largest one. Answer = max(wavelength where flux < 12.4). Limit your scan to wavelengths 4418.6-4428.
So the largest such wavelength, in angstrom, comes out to 4427.29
